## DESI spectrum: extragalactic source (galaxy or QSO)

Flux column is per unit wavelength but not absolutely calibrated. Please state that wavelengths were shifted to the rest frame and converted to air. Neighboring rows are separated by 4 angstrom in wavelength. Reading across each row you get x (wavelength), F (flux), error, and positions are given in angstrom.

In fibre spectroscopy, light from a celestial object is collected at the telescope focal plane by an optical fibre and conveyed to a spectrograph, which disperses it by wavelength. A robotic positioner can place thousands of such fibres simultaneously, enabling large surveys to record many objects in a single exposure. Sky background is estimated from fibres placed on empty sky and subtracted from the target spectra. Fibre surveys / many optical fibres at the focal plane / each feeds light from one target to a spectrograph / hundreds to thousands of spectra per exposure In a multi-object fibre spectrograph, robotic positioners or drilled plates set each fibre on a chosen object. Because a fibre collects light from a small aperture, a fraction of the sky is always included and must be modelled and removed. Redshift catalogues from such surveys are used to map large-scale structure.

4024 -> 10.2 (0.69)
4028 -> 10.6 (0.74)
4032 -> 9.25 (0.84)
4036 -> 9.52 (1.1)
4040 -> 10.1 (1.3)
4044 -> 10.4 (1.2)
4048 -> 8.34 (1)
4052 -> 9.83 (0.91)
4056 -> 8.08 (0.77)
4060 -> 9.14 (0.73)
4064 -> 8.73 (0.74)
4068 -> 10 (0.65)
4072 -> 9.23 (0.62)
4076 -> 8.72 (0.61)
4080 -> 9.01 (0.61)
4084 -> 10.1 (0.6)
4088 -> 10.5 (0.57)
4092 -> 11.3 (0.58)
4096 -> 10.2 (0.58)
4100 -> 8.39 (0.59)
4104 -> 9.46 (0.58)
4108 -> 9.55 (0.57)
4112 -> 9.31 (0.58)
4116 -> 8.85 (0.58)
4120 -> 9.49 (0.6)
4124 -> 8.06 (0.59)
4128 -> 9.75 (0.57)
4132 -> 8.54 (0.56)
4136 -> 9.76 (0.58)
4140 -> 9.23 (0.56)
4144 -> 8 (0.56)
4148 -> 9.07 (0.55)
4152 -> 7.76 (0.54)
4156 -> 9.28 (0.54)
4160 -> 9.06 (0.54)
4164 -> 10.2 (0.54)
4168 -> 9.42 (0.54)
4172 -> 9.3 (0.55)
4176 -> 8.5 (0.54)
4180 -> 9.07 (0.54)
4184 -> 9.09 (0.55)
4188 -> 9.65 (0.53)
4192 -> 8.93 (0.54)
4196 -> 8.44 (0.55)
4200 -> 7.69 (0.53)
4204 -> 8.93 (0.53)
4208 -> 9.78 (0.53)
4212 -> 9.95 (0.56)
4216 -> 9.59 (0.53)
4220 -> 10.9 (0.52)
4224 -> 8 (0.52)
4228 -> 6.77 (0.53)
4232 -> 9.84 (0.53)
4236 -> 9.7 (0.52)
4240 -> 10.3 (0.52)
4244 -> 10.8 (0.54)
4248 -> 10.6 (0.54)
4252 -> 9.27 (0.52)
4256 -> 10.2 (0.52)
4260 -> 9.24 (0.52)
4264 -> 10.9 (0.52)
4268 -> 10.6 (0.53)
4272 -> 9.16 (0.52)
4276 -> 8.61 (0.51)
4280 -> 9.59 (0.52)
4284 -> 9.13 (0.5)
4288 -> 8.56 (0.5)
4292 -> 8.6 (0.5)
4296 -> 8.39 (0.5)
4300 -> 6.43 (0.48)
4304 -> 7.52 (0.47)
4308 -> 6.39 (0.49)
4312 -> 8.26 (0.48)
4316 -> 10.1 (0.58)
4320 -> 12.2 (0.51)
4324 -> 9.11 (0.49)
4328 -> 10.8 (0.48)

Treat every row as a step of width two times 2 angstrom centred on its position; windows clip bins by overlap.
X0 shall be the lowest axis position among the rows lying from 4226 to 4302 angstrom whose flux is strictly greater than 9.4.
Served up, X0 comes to 4232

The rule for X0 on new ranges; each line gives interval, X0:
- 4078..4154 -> 4084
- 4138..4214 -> 4164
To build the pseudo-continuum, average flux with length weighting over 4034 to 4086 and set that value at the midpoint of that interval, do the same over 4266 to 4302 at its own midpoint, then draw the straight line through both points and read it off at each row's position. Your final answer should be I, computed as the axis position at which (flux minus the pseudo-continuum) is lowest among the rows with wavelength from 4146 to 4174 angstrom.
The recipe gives 4152 angstrom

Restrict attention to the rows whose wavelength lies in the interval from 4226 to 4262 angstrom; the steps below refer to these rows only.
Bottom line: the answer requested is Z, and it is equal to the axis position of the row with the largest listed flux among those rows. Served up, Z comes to 4244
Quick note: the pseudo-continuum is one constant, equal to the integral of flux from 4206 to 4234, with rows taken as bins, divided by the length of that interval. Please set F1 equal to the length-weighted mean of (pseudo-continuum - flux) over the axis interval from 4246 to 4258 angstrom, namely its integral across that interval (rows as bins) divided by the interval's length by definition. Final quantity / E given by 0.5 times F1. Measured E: -0.38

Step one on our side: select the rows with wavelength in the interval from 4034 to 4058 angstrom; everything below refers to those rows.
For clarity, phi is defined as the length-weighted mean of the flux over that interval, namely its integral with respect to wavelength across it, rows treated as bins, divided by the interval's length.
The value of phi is 9.4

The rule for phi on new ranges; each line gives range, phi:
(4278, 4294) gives 9.0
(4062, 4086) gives 9.3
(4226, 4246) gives 9.5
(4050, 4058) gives 9.0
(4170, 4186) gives 9.0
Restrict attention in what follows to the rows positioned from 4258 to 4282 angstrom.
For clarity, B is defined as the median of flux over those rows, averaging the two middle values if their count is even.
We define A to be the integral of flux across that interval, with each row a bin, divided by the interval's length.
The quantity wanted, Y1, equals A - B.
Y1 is 0.27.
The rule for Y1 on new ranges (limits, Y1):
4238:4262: -0.18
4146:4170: -0.04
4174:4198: -0.05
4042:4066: 0.15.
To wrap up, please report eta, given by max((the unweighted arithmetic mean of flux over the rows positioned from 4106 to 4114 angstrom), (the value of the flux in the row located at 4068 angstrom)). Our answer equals 10.0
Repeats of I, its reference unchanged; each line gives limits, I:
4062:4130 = 4124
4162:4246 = 4228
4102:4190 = 4152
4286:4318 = 4308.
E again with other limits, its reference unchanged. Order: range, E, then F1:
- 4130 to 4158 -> 0.23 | 0.46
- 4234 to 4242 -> -0.37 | -0.74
